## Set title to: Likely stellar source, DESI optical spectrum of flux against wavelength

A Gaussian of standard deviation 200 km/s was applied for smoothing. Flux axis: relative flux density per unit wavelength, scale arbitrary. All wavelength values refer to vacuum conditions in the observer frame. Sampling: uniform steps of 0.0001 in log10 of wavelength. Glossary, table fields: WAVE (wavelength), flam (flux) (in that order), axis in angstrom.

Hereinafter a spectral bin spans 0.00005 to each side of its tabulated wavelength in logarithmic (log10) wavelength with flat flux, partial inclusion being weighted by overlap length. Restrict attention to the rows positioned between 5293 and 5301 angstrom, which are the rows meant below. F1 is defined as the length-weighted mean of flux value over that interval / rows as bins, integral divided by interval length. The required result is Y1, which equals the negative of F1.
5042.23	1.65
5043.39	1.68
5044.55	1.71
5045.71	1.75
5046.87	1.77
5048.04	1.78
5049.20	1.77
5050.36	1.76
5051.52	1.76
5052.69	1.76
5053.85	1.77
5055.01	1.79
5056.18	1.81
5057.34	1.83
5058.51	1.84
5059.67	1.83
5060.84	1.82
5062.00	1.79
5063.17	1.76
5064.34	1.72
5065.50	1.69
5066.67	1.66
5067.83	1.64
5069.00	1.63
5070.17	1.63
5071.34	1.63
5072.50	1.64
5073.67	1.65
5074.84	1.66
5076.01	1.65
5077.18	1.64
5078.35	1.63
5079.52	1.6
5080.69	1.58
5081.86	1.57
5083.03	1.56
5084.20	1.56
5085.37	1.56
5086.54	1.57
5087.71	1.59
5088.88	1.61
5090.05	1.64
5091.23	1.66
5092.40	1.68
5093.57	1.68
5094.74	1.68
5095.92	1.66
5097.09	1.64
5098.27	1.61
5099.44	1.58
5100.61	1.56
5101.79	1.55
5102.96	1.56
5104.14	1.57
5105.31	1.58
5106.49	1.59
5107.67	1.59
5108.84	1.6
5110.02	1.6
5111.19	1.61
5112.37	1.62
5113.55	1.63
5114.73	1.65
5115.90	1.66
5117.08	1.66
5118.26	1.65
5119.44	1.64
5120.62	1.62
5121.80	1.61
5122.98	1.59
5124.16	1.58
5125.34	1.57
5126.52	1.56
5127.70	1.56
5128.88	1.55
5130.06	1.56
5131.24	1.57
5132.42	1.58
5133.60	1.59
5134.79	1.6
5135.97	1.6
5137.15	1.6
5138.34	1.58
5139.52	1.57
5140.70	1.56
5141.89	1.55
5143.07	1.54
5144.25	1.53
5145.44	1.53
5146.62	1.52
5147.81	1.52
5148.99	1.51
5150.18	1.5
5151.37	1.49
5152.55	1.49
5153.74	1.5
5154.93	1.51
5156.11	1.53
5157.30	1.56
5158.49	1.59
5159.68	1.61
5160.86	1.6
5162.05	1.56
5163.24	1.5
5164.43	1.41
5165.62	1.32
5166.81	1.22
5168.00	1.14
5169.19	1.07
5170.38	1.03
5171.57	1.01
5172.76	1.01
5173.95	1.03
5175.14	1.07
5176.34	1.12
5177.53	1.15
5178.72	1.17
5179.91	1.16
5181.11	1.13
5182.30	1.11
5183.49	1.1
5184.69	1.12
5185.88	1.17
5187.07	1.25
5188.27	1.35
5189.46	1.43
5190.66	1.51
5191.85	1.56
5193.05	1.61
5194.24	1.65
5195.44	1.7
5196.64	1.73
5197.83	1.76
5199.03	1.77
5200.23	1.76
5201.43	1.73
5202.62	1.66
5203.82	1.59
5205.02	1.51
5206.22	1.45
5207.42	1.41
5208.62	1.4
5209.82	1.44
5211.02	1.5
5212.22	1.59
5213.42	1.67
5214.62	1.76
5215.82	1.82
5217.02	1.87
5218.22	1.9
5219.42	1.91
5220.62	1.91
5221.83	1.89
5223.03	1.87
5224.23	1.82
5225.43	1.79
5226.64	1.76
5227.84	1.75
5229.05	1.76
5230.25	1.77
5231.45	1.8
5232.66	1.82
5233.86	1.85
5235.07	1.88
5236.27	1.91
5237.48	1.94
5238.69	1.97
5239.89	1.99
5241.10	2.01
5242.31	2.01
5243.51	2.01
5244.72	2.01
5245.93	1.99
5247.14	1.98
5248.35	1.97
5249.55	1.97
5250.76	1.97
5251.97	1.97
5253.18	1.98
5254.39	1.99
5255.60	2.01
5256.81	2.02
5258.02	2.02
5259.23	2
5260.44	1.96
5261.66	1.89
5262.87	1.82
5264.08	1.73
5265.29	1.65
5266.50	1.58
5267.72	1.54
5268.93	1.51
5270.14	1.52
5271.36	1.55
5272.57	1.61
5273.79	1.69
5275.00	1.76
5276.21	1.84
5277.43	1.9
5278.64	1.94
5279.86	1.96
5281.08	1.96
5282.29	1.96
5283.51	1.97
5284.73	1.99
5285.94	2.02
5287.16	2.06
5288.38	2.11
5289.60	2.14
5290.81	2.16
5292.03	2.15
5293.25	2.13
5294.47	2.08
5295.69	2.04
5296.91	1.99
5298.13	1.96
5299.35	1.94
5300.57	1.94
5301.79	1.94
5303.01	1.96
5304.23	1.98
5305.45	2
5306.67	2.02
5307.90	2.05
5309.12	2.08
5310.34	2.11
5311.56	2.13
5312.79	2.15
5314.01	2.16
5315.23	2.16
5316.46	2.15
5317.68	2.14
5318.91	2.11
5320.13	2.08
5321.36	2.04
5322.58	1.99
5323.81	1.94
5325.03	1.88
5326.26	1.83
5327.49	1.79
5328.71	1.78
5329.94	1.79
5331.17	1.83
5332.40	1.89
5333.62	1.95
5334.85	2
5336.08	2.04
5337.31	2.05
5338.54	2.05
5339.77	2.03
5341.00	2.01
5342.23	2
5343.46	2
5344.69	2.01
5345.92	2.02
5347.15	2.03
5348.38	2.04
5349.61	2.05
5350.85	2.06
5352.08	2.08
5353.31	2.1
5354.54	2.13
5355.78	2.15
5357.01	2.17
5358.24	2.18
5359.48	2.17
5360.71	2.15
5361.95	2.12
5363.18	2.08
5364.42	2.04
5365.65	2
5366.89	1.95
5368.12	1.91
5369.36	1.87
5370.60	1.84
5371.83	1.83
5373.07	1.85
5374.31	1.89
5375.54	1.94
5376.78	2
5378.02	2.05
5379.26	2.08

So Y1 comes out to -2.01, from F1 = 2.01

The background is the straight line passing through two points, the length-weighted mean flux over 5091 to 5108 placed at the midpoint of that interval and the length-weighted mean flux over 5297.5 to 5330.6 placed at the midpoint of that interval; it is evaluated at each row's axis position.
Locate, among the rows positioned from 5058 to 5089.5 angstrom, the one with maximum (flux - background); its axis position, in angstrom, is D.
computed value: 5058.51 angstrom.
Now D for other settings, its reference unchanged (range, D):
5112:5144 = 5115.90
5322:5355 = 5354.54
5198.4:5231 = 5219.42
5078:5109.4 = 5092.40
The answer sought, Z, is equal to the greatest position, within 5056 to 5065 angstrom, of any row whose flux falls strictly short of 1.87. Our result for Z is 5064.34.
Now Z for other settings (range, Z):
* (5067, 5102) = 5101.79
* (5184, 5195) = 5194.24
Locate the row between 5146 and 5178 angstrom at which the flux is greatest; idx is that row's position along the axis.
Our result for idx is 5159.68 angstrom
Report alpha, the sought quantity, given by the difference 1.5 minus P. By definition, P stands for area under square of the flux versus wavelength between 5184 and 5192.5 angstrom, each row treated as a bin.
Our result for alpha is -14.0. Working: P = 15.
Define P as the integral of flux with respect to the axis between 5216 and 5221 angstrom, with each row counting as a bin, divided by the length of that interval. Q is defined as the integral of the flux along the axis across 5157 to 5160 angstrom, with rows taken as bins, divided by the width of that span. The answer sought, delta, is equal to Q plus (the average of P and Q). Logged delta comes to 3.3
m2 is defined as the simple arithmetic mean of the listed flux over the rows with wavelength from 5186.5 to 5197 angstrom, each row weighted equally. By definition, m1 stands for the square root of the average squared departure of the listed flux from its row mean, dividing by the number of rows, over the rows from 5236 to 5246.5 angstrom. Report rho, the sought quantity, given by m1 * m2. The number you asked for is 0.05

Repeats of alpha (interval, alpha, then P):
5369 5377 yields -26.9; 28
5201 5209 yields -17.5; 19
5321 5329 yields -27.2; 29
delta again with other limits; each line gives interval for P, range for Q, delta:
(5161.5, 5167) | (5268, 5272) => 3.0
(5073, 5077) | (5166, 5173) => 2.5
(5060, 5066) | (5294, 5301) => 3.9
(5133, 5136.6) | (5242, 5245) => 3.8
